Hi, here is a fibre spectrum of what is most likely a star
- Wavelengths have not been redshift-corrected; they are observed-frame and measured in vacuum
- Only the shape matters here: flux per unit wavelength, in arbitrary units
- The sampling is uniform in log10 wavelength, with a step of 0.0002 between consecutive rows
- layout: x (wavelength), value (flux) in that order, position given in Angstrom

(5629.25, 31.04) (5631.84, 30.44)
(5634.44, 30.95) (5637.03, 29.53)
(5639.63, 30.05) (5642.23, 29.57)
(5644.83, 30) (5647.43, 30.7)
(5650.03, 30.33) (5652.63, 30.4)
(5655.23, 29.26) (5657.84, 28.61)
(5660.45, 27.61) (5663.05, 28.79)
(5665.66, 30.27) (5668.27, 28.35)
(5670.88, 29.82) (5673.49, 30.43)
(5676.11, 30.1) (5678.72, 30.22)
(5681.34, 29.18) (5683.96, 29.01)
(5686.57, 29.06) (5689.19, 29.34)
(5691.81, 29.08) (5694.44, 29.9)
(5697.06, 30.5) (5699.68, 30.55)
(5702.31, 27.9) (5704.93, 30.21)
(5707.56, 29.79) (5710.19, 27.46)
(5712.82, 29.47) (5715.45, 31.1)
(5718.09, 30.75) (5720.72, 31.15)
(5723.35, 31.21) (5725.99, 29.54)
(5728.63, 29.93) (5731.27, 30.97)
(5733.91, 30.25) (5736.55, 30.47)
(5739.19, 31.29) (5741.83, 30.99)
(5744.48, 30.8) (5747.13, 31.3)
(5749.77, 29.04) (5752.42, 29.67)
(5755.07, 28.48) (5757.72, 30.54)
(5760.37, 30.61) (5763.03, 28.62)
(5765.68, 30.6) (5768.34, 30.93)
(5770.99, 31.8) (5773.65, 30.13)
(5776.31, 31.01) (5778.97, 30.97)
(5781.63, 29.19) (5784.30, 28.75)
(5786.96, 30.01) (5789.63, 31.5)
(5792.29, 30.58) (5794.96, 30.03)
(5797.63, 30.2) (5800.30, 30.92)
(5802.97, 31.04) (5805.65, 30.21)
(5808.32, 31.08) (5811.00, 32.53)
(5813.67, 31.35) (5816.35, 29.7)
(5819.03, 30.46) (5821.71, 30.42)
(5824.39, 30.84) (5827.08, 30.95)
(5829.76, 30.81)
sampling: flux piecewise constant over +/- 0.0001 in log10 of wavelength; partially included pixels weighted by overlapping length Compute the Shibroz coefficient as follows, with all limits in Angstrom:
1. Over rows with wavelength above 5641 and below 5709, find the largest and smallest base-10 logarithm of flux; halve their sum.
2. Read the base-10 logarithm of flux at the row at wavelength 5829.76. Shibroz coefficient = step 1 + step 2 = 2.95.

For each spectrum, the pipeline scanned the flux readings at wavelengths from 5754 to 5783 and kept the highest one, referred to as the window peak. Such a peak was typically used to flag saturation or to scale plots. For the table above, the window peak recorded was 31.8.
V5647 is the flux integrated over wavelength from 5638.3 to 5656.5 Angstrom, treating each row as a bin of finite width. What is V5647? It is 547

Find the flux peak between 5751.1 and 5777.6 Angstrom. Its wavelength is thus 5770.99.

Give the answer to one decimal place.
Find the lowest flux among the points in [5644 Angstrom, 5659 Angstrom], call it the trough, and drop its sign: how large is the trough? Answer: 28.6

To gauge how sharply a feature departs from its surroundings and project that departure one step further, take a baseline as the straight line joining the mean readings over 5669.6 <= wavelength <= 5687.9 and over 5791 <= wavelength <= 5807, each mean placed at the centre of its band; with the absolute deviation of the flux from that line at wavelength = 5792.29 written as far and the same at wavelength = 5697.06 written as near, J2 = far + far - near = -0.4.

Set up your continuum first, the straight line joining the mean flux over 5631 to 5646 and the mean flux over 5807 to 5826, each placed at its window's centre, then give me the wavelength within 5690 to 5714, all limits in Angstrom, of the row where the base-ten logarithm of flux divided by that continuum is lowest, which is 5710.19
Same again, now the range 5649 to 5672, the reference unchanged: 5660.45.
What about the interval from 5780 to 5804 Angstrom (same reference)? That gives 5784.30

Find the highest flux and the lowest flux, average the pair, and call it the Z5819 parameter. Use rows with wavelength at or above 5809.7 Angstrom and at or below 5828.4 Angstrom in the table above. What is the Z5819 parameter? 31.1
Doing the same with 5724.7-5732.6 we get 30.3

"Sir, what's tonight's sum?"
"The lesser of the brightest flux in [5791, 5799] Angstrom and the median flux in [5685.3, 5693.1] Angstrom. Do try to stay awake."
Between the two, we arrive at 29.08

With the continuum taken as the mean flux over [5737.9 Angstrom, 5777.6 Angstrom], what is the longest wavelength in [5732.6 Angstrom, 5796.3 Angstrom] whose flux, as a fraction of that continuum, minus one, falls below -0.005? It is 5794.96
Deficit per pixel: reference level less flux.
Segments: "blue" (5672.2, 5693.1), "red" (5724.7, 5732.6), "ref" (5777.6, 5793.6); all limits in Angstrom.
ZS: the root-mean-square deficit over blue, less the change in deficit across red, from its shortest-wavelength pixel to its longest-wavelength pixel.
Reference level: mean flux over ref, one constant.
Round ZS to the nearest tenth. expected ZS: 2.3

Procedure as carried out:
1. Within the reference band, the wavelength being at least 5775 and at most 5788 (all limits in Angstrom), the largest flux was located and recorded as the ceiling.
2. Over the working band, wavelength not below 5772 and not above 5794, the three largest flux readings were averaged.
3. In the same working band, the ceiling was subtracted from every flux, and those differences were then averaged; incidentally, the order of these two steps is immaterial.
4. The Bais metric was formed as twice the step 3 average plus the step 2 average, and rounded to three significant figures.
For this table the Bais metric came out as 29.7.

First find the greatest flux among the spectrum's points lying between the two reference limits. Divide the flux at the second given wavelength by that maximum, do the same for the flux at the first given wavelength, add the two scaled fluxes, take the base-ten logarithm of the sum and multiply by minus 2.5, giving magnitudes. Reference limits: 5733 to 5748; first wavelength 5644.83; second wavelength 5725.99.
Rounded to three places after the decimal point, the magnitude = -0.698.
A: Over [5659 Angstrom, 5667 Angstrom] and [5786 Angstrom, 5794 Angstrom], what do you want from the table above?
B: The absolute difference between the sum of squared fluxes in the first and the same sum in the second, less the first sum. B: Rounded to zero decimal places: -2187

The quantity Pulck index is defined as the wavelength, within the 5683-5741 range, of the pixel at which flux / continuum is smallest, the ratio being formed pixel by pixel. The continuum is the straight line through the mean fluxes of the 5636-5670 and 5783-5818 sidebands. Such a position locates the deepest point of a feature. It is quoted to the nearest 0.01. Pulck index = 5710.19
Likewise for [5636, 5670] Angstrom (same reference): 5660.45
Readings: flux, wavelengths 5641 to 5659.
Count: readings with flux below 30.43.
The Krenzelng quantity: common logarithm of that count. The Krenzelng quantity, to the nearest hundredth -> 0.78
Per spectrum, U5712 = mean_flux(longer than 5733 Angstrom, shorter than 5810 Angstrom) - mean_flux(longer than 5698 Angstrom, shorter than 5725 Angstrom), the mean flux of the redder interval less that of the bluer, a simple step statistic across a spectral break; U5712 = 0.42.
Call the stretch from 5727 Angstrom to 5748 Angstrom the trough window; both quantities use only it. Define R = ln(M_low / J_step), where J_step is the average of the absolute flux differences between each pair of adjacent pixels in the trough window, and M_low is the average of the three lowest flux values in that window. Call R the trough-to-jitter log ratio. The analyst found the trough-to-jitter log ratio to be 4.0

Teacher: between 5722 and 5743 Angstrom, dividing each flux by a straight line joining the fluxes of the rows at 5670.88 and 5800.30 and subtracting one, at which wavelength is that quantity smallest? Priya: 5725.99 Angstrom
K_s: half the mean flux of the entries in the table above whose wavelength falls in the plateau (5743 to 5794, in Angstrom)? 15.12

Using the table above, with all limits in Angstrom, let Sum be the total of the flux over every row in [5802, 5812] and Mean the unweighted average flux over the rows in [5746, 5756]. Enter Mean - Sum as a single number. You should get -95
